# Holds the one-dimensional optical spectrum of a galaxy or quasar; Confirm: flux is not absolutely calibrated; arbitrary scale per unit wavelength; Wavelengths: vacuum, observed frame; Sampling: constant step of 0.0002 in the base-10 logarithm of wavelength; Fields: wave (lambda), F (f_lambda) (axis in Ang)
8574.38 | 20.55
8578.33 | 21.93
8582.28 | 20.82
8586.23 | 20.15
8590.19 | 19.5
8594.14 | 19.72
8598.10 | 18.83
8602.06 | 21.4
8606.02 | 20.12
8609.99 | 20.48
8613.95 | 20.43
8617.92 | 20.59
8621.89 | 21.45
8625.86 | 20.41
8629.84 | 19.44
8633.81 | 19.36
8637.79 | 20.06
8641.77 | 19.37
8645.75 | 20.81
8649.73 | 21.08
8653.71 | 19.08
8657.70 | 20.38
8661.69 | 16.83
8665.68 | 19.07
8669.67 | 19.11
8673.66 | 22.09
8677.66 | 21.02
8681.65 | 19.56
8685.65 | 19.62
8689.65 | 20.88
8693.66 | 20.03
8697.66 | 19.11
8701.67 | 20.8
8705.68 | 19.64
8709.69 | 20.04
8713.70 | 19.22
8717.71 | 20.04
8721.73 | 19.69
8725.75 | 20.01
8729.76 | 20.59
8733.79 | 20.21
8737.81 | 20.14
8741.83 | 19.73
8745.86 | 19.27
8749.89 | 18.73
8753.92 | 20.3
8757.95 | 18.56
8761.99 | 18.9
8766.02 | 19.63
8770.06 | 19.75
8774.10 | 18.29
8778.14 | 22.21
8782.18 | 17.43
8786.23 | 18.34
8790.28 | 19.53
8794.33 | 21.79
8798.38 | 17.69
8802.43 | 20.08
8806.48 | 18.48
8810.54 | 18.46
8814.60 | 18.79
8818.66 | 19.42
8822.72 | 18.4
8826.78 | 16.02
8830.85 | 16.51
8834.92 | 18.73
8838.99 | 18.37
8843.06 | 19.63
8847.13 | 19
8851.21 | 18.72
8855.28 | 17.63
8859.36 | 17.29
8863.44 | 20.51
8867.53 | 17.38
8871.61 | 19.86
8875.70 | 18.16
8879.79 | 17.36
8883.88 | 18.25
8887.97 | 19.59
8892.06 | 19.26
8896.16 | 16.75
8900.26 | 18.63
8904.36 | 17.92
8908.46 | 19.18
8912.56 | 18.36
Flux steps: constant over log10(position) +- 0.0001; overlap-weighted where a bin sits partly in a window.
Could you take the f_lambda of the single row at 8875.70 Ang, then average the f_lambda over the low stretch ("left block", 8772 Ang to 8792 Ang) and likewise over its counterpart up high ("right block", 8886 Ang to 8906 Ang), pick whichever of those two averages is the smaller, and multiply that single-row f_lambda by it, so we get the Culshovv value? 335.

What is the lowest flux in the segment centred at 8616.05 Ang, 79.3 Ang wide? 18.83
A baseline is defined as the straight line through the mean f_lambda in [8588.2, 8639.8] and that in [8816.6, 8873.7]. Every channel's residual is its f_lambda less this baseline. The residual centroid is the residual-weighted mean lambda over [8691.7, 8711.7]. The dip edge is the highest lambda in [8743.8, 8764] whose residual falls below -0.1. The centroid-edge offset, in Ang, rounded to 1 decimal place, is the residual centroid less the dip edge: -58.8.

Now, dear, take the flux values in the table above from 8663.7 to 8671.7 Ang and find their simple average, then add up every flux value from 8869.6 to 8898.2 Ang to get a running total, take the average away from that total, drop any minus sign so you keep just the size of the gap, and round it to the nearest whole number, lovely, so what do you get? 110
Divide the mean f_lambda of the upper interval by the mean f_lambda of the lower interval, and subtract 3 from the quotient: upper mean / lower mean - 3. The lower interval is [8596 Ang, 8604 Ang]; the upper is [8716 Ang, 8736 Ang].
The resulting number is -2.00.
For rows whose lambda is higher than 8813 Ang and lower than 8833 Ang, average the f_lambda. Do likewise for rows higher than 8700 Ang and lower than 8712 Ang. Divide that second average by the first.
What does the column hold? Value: 1.13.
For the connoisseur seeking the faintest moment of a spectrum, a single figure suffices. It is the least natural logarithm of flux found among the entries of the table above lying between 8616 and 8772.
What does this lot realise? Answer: 2.82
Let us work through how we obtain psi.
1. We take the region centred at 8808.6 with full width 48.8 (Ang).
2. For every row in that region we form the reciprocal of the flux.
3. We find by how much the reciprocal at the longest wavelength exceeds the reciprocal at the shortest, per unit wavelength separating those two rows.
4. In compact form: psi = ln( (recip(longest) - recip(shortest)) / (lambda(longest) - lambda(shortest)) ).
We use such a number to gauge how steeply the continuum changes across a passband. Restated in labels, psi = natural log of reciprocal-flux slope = -8.9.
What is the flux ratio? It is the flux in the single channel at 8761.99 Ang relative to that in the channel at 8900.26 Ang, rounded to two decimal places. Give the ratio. 1.01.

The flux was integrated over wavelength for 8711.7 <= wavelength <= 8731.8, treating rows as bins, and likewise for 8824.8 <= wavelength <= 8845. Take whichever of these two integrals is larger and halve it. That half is 200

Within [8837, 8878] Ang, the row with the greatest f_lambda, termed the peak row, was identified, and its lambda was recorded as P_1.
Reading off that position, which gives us 8863.44 Ang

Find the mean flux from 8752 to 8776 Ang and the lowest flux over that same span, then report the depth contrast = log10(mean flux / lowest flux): 0.0220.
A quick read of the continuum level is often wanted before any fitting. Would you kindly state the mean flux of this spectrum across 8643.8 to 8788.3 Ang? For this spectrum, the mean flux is 19.7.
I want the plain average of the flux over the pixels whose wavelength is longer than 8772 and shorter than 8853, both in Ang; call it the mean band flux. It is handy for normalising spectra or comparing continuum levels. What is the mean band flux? 18.8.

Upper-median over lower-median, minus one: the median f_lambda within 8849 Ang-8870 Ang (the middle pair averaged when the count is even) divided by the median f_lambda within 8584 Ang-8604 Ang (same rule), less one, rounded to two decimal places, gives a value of -0.11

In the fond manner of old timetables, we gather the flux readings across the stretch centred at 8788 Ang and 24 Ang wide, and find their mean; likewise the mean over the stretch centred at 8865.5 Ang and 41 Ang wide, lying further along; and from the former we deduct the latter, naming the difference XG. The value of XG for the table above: 1.1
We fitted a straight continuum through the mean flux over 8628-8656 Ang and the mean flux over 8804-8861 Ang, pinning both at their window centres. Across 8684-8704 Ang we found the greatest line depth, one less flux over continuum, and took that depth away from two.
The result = 1.98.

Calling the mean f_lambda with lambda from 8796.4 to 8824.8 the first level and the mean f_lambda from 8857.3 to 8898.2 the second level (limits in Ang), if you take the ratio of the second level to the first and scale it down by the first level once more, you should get 0.0524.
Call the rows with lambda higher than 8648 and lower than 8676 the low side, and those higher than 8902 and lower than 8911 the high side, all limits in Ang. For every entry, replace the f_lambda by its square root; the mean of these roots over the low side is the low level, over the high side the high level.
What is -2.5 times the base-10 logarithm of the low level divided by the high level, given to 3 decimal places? -0.031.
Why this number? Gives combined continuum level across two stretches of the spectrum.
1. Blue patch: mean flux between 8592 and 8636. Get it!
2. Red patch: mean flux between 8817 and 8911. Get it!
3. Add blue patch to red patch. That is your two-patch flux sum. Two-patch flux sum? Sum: 38.6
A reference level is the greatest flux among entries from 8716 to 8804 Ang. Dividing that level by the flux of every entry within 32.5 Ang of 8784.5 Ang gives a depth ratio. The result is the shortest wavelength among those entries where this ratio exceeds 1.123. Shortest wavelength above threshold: 8757.95 Ang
